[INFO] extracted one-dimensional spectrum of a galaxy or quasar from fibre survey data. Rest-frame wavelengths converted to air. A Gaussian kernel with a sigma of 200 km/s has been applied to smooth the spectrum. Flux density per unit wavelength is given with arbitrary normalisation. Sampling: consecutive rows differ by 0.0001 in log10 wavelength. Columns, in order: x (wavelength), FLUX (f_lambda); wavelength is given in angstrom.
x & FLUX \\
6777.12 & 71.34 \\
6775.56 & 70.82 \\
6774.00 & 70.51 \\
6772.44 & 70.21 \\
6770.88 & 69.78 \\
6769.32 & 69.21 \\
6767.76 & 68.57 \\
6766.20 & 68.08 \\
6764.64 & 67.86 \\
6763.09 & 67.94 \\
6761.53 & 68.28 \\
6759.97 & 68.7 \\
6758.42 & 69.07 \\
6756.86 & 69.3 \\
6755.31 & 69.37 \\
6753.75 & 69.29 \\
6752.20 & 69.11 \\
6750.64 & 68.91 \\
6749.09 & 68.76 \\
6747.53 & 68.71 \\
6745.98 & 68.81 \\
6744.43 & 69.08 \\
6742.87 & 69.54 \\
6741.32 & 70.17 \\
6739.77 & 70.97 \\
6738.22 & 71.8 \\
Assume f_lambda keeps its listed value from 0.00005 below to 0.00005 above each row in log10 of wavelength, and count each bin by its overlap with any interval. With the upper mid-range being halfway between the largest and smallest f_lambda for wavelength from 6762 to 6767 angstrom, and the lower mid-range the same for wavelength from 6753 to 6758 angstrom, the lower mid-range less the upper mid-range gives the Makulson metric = 1.36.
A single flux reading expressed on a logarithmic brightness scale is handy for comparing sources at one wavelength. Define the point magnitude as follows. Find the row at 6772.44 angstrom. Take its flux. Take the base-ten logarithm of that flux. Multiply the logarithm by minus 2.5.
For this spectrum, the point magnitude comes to -4.62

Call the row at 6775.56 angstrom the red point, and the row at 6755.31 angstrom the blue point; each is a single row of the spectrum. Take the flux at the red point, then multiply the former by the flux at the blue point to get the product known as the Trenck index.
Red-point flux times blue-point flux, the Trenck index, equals 4913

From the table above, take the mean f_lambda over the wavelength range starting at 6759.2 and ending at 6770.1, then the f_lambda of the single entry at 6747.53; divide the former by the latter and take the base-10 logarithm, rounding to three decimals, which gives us -0.002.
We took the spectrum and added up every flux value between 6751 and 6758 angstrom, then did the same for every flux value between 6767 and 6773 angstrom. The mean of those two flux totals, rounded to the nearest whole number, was 277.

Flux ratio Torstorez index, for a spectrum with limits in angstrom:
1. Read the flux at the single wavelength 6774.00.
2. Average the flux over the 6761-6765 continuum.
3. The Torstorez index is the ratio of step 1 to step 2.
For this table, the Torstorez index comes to 1.04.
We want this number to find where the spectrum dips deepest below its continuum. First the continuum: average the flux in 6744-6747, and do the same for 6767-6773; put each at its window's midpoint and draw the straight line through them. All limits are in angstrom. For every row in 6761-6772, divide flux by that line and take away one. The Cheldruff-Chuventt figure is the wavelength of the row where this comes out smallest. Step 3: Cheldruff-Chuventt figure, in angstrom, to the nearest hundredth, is 6764.64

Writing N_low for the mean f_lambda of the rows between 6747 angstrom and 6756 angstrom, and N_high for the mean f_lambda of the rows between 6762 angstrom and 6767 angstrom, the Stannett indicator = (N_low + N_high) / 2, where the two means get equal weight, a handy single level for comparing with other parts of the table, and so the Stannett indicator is 68.5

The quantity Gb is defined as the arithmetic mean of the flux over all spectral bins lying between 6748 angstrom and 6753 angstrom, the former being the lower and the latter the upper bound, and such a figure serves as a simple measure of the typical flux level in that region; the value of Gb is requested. 68.9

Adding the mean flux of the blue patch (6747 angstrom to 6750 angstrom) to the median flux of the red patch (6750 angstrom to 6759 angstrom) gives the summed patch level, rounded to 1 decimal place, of 137.9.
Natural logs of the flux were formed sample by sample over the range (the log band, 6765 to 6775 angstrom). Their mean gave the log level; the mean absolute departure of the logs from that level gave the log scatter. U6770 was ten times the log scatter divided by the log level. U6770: 0.026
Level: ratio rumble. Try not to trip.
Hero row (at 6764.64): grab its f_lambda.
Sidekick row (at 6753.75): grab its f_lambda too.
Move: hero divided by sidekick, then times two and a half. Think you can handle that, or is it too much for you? 2.45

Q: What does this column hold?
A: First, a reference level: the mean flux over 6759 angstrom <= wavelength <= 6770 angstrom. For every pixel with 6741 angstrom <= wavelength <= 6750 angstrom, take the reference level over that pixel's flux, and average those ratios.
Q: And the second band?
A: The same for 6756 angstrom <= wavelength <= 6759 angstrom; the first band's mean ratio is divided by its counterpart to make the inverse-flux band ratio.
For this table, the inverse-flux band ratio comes 1.00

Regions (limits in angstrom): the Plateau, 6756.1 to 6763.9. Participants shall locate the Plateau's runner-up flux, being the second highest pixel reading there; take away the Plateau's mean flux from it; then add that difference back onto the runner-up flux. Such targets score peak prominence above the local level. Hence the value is 69.5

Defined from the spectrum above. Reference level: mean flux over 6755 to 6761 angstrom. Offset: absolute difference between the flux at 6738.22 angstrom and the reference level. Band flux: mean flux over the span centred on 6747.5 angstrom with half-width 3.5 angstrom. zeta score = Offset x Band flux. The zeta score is 185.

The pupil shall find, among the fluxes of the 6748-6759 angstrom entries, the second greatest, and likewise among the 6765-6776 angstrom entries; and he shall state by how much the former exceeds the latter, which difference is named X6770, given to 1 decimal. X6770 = -1.2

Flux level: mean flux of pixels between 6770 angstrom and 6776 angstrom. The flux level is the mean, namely 70.3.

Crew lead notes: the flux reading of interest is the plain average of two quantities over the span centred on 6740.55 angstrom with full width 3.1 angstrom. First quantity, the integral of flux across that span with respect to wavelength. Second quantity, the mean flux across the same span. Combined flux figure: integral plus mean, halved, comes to 145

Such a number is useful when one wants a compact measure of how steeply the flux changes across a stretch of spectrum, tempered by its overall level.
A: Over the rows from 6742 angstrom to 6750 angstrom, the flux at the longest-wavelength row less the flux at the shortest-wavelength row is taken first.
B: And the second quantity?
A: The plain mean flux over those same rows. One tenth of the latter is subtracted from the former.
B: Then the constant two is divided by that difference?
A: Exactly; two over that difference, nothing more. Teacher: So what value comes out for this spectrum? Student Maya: -0.26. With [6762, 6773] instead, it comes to -0.43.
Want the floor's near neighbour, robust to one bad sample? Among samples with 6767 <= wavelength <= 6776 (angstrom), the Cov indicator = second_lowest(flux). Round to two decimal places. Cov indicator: 69.21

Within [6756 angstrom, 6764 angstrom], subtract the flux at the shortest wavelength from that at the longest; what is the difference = -1.4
